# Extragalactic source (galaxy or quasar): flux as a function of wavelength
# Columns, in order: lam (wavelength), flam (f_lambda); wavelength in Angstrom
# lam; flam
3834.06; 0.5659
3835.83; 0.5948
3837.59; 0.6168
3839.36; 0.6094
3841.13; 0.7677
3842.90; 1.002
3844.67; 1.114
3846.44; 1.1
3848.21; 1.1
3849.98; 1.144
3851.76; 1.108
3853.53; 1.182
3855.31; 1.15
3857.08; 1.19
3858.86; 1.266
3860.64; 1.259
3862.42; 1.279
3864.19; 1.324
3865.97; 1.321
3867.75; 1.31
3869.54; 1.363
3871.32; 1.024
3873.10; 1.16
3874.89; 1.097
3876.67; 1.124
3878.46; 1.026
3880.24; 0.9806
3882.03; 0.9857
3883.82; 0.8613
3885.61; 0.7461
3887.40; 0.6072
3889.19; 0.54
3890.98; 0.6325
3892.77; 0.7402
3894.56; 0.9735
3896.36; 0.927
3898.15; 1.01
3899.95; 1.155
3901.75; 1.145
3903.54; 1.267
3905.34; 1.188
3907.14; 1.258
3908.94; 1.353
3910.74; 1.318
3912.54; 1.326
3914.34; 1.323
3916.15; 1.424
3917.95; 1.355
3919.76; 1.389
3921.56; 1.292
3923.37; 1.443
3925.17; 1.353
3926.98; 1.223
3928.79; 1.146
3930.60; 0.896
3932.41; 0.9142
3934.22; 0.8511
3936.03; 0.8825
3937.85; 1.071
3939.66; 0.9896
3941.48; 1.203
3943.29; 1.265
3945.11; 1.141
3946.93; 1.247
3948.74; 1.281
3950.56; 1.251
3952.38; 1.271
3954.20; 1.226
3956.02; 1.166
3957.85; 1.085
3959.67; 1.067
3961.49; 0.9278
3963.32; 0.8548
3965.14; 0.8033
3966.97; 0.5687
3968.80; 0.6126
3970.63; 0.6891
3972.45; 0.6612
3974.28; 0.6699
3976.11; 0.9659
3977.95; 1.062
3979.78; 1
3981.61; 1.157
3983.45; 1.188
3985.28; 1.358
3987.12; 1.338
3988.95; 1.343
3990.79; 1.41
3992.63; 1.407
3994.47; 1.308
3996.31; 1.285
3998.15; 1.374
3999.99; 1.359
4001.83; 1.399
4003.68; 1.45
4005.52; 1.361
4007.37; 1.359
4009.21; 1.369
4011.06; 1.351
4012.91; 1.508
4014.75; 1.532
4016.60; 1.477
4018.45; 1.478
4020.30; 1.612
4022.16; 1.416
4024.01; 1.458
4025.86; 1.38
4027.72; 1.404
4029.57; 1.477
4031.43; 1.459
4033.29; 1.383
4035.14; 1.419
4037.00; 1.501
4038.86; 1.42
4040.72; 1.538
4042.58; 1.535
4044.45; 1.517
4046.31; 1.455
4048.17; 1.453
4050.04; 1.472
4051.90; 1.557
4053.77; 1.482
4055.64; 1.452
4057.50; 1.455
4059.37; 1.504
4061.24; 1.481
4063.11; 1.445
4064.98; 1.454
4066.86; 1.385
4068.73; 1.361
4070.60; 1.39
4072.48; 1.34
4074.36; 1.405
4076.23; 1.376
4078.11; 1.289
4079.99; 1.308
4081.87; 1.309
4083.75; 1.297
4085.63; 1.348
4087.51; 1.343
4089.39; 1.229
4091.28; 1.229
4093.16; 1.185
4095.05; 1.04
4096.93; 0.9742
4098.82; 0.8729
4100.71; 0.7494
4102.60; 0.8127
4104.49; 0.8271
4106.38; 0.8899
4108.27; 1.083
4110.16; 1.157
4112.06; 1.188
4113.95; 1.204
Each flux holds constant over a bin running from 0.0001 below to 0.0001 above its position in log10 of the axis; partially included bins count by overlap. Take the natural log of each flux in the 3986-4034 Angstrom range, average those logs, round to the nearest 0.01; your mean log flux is 0.34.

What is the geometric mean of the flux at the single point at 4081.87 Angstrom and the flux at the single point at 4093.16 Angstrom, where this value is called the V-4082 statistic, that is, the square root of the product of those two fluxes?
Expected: 1.25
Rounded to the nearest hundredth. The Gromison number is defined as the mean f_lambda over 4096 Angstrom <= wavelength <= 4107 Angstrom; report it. 0.85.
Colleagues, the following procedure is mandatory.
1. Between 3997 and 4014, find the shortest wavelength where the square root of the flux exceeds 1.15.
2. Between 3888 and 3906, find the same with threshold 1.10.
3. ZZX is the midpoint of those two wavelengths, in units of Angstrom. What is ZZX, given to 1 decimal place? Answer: 3950.8 Angstrom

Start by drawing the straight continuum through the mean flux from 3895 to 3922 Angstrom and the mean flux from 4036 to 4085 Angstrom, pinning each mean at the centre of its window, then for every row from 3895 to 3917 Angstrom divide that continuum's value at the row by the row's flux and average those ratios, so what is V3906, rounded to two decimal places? 1.03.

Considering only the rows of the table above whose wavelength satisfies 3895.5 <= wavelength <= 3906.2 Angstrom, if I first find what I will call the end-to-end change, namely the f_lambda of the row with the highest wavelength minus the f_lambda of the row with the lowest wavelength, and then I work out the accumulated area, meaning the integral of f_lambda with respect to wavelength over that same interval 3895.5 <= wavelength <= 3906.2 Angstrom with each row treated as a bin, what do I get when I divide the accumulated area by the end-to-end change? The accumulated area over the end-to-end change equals 46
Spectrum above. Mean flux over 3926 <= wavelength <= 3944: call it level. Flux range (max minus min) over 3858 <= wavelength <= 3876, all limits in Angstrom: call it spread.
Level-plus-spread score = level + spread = 1.4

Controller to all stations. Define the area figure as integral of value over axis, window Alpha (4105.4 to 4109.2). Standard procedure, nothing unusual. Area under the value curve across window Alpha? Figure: 3.7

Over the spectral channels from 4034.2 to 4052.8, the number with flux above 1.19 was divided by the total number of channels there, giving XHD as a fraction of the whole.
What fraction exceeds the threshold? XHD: 1.0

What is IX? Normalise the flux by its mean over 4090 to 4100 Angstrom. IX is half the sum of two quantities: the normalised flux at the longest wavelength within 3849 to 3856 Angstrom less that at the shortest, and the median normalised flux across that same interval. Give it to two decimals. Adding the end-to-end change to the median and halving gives 0.54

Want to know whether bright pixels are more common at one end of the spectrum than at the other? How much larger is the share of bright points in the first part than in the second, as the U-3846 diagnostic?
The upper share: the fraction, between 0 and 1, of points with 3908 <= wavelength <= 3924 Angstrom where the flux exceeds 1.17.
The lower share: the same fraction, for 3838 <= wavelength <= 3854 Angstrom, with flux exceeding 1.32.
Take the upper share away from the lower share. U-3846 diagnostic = -1.0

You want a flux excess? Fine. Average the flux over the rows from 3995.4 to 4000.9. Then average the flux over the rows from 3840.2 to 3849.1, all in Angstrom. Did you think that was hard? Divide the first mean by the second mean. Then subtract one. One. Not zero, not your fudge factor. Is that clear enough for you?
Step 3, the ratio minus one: 0.32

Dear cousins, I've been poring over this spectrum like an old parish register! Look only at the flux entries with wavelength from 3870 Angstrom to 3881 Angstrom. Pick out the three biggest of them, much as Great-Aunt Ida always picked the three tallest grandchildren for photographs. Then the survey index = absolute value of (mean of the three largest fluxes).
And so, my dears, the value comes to 1.1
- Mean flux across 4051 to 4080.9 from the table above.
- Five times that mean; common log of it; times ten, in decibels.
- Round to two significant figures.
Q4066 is 8.5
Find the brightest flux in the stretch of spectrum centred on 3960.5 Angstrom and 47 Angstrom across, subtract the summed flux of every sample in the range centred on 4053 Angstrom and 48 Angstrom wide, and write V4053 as -36.4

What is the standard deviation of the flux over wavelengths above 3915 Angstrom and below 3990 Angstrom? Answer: 0.24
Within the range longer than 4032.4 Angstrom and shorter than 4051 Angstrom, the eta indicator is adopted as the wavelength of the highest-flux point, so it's 4040.72 Angstrom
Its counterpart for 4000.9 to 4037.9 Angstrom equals 4020.30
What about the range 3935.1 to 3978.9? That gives 3948.74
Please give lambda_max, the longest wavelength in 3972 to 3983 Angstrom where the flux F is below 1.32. 3981.61 Angstrom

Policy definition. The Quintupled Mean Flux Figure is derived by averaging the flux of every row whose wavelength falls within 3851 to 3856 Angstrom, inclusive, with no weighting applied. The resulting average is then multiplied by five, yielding 5.7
